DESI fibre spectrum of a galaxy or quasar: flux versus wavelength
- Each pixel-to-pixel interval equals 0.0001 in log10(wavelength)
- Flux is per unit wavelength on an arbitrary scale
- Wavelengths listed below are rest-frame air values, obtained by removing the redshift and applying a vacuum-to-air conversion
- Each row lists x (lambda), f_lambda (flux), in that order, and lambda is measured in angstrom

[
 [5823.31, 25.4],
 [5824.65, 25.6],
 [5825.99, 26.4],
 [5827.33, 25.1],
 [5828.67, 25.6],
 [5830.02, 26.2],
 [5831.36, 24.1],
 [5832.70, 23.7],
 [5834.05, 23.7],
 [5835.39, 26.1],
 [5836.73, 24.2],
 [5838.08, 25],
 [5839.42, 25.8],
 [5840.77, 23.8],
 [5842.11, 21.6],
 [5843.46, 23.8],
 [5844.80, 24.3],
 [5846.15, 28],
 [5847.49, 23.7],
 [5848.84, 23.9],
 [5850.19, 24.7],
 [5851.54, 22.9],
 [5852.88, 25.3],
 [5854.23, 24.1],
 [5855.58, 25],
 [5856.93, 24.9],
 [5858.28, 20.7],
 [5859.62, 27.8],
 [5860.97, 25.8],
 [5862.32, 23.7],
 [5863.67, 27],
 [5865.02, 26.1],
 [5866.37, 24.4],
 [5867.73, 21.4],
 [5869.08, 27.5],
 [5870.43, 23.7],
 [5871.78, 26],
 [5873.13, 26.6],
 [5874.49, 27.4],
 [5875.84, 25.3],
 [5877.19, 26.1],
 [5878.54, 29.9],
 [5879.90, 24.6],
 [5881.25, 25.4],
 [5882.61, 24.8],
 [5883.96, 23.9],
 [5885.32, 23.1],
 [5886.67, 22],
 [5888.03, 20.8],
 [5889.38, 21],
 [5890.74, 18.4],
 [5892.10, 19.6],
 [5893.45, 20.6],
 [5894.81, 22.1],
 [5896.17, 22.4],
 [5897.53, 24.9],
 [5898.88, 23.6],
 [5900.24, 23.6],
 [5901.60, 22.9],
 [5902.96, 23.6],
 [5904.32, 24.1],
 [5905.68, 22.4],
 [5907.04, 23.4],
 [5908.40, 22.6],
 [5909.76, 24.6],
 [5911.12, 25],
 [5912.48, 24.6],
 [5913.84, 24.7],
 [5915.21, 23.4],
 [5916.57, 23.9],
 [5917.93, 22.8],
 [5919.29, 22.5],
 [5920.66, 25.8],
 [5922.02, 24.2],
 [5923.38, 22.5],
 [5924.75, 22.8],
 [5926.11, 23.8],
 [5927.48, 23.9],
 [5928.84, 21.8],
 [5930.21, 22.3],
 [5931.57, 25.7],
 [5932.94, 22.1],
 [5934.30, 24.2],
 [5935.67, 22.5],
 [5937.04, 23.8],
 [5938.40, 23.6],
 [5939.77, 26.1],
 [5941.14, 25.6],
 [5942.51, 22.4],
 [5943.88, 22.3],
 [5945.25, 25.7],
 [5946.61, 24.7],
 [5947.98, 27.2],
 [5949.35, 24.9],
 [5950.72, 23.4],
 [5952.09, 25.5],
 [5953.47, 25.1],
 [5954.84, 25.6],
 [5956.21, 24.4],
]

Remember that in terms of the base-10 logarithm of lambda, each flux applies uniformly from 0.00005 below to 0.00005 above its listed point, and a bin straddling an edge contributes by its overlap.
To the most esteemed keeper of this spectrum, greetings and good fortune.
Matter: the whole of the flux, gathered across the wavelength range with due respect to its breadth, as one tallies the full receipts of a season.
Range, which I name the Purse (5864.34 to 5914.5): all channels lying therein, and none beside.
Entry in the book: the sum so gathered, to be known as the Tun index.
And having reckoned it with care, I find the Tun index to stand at 1197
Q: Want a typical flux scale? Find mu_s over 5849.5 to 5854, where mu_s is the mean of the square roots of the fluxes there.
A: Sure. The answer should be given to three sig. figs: 4.93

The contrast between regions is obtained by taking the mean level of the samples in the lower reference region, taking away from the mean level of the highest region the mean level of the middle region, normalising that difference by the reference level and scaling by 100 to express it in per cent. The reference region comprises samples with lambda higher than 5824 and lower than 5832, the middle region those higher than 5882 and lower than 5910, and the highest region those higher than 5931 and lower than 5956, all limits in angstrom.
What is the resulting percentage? 7.4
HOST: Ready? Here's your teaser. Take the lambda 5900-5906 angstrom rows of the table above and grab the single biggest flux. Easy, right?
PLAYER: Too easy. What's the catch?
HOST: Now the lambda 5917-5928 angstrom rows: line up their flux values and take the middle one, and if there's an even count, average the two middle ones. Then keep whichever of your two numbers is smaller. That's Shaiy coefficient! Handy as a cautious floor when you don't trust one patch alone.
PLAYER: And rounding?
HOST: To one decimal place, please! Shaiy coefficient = 23.3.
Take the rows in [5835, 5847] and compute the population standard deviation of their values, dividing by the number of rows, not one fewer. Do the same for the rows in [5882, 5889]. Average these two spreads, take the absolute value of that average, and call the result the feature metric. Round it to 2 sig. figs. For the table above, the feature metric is 1.5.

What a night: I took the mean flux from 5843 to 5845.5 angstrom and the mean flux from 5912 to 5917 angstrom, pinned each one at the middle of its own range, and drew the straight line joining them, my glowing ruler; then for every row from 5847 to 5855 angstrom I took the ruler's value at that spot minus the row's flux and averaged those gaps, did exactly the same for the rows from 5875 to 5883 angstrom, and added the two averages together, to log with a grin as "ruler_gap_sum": -1.96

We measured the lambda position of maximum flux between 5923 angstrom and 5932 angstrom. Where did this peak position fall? 5931.57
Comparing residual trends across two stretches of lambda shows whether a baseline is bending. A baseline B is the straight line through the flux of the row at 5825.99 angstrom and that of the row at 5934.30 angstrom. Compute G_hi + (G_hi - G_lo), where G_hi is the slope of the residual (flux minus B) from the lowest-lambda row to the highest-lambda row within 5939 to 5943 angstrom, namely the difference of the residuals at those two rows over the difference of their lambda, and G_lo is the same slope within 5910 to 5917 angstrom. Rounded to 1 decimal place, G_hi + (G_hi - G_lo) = -2.5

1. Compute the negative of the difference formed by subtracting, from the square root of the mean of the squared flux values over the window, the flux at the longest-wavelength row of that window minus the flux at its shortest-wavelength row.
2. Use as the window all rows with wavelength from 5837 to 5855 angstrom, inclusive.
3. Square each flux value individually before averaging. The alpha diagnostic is -25.3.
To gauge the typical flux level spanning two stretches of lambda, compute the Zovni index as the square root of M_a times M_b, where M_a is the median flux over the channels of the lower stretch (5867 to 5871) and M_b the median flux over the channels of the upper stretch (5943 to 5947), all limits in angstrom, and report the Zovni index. 24.2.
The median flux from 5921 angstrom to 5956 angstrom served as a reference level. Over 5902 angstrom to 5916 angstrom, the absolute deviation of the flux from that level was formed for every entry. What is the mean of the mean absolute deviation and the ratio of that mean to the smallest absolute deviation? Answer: 2.3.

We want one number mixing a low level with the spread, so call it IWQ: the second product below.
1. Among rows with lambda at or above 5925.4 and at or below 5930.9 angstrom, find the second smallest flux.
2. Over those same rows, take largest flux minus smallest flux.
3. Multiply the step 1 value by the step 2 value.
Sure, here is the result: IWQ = 47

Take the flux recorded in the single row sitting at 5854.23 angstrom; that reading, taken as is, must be 24.1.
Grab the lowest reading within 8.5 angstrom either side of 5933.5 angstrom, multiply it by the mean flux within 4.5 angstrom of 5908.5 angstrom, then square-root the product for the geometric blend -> 22.8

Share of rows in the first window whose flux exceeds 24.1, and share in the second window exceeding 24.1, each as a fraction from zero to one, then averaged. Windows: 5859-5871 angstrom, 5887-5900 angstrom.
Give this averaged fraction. 0.39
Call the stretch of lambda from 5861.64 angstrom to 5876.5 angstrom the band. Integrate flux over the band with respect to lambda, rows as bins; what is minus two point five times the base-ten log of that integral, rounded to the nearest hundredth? -6.44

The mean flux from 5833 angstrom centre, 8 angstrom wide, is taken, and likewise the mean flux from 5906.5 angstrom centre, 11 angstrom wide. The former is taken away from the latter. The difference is -1.1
